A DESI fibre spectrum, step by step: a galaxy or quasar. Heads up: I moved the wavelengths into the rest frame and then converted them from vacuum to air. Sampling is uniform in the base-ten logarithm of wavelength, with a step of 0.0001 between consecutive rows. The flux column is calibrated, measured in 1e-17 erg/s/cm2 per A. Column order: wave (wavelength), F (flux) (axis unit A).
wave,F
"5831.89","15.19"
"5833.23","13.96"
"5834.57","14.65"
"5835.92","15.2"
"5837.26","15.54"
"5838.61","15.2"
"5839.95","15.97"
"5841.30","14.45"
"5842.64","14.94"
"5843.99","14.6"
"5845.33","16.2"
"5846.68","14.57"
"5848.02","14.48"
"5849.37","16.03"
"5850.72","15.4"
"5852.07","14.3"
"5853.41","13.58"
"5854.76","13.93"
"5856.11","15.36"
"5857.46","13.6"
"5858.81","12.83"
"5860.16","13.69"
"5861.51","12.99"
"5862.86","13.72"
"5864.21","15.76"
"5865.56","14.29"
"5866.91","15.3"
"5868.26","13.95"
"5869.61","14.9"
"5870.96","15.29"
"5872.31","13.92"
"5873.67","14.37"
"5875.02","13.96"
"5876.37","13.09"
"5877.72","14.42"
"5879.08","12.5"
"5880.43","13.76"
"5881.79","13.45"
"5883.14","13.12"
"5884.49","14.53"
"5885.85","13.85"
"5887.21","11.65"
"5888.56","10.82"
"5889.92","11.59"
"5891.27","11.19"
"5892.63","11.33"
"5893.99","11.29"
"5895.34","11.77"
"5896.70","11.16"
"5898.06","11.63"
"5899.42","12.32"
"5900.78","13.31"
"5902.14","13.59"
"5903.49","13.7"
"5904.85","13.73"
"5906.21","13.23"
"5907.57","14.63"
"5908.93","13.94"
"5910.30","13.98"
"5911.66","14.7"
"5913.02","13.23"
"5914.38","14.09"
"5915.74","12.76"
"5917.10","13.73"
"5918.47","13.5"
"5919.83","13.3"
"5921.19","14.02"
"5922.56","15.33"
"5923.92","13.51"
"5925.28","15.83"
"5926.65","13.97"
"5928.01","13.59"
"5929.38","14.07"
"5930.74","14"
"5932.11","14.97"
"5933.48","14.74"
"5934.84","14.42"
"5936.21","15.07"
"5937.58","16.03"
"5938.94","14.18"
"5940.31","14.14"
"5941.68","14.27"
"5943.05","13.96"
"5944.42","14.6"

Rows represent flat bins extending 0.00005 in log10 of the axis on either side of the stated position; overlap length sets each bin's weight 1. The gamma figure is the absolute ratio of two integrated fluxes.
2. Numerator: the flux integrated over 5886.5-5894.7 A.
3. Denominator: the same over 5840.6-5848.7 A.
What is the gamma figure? 0.8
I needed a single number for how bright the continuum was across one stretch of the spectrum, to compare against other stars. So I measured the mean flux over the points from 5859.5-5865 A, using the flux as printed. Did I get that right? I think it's 14.0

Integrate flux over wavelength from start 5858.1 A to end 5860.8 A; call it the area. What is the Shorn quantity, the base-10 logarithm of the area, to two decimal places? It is 1.55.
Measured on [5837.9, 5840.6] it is 1.62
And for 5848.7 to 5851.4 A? 1.63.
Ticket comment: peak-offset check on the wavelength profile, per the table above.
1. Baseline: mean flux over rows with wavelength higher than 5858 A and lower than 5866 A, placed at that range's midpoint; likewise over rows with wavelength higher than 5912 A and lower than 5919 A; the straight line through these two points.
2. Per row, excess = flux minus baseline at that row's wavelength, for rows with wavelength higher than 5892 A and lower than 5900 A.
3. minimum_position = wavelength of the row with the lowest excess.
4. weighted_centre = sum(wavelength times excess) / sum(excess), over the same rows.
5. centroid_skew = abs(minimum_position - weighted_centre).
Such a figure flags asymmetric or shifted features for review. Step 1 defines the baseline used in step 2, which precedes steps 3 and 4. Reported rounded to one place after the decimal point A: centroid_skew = 1.0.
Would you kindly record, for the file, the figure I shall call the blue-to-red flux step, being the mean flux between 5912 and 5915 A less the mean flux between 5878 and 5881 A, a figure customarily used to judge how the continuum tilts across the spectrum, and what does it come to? 0.5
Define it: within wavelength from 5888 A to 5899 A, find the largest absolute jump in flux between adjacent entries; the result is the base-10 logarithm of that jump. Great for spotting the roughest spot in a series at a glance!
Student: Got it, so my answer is -0.11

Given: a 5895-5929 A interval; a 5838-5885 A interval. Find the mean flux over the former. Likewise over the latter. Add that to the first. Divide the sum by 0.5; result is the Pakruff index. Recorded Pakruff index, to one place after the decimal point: 55.8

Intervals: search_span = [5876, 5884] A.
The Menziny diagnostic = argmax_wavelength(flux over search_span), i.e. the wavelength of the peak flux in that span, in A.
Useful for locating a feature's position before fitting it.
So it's 5877.72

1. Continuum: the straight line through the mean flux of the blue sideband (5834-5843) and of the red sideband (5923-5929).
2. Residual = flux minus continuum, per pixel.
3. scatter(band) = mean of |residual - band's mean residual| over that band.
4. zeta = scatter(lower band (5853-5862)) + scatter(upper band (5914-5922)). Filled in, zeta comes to 0.90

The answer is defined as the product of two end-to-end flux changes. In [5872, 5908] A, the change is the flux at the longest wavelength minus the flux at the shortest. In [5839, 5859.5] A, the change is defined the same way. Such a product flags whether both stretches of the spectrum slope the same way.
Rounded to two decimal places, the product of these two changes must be -2.23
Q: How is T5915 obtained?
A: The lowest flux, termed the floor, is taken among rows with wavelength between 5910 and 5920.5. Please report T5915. 12.76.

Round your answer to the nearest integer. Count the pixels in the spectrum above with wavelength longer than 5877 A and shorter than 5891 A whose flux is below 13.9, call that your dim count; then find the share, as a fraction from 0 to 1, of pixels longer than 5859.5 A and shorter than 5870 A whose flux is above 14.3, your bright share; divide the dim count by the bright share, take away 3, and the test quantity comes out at 18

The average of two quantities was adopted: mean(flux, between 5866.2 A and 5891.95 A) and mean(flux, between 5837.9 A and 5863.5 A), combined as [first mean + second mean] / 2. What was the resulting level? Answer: 14.0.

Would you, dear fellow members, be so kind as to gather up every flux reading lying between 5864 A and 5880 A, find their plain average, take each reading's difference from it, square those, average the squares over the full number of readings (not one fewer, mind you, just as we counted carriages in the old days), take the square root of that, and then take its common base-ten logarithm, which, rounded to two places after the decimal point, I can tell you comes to -0.05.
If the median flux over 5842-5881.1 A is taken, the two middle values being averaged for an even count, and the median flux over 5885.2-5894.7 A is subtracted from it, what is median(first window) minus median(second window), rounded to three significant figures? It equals 2.97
